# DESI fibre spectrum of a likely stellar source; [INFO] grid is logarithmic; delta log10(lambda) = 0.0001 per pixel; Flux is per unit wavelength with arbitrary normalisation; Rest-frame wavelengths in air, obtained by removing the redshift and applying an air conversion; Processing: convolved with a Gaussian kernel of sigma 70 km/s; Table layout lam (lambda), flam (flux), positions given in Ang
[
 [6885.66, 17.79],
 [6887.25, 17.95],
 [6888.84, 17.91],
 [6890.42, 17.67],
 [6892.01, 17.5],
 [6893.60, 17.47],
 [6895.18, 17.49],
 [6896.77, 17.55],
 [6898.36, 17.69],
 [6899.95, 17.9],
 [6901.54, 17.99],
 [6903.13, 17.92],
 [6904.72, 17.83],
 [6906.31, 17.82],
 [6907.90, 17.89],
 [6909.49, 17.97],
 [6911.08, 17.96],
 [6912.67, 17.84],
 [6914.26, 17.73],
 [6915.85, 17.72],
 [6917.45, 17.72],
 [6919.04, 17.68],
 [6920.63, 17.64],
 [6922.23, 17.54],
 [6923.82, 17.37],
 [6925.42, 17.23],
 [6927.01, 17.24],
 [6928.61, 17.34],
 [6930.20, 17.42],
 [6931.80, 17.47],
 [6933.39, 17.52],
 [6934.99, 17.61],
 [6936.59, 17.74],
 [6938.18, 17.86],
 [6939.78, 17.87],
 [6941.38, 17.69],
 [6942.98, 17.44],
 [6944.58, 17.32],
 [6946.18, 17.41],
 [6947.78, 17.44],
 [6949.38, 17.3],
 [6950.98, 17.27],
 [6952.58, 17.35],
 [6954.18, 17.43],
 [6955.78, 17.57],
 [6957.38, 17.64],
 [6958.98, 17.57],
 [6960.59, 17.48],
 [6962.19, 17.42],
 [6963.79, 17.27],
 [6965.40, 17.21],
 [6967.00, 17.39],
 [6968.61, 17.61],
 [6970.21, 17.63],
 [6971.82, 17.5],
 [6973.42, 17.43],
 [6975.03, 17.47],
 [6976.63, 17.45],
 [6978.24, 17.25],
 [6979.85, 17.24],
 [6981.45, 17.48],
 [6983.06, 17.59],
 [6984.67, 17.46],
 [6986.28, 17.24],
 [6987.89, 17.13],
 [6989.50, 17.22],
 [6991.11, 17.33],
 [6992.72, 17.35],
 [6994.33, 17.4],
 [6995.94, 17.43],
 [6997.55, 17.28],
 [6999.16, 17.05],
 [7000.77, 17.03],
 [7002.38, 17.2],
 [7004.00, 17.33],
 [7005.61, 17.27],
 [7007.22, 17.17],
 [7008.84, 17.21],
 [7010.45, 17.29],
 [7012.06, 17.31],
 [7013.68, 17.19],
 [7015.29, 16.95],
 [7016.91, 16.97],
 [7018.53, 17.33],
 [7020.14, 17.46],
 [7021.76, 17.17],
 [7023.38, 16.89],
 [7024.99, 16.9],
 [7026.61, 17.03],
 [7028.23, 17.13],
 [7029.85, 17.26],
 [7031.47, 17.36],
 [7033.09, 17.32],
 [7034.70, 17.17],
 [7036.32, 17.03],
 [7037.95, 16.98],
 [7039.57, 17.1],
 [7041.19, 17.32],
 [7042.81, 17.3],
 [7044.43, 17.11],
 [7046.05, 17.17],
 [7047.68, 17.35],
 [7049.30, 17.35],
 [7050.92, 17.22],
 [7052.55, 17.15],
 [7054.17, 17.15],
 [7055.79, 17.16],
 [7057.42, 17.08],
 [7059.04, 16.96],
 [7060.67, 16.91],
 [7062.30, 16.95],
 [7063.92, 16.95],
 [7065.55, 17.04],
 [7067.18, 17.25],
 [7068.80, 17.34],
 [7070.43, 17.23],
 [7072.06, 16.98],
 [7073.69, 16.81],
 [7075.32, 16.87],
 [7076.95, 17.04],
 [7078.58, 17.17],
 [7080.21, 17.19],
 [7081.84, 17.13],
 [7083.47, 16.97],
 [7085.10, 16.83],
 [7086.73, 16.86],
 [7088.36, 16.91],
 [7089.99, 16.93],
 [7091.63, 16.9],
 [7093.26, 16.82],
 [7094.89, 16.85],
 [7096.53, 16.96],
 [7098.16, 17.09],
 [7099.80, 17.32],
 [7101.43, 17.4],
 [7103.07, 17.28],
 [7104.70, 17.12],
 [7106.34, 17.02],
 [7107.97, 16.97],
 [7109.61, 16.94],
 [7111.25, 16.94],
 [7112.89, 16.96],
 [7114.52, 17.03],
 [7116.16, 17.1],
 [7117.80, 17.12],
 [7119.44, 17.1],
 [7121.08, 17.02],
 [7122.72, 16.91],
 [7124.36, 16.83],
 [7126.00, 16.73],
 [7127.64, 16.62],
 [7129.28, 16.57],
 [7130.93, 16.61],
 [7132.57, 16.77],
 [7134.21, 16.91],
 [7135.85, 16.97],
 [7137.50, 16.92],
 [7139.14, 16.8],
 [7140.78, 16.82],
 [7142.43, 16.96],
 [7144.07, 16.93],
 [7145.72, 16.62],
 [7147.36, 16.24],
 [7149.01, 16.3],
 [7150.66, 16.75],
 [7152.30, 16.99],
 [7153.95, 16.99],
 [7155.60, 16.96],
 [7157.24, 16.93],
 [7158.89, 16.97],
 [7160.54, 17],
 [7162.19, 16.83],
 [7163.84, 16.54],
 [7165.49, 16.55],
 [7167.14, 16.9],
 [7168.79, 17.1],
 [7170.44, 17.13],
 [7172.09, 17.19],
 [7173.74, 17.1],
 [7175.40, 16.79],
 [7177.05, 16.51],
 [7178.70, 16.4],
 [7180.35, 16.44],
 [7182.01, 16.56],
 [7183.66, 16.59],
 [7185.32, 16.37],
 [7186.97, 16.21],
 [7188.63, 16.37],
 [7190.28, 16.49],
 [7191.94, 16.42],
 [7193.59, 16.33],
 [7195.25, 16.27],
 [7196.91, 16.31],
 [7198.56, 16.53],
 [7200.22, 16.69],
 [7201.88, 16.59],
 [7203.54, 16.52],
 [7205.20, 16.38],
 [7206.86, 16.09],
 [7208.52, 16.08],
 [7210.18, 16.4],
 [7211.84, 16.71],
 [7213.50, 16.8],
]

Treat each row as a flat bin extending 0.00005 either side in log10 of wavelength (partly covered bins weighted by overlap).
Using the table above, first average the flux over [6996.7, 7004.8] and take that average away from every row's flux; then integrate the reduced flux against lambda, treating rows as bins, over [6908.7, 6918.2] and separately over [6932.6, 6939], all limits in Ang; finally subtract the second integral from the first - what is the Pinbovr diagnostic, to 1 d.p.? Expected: 2.9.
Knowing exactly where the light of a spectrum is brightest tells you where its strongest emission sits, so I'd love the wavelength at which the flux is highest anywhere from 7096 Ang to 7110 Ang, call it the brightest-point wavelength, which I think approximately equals 7101.43 Ang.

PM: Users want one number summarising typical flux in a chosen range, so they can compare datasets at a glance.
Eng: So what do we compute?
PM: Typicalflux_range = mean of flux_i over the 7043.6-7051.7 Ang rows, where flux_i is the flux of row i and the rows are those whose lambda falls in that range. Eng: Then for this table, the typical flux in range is 17.2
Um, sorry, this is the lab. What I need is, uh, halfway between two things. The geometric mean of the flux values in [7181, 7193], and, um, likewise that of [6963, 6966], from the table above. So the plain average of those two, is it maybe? 16.8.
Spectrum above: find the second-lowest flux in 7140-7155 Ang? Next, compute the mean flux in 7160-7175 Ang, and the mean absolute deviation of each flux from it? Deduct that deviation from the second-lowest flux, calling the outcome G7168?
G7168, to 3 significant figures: 16.1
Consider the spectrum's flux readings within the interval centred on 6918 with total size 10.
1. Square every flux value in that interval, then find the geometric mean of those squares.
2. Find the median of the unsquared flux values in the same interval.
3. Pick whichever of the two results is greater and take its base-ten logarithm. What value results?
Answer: 2.49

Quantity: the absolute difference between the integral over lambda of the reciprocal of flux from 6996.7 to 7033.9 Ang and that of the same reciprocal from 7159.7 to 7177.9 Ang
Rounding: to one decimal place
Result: 1.1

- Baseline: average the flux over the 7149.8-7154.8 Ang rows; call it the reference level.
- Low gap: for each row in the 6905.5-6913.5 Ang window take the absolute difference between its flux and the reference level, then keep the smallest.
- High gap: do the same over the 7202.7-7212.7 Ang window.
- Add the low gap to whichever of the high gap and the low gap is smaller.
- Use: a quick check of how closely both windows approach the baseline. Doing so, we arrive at 1.11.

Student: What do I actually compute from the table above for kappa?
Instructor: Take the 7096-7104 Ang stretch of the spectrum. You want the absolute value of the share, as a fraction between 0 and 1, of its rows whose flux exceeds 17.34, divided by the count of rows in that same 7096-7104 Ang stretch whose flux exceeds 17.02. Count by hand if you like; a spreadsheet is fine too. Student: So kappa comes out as 0.05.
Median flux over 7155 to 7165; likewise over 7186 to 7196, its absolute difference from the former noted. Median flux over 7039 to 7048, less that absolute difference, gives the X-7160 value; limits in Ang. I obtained 16.6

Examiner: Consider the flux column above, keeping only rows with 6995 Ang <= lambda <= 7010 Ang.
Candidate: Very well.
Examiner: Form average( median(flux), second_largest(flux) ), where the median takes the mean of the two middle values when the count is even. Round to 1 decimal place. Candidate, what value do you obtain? 17.3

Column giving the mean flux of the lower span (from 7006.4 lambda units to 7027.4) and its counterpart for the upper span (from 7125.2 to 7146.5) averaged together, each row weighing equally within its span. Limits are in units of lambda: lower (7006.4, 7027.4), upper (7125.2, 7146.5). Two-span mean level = 17.0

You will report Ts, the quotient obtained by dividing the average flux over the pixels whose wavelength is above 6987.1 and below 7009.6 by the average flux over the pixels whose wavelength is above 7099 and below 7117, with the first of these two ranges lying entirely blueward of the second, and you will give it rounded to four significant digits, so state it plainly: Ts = 1.008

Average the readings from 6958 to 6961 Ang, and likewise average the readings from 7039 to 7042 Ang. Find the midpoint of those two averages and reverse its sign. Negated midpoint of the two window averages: -17.37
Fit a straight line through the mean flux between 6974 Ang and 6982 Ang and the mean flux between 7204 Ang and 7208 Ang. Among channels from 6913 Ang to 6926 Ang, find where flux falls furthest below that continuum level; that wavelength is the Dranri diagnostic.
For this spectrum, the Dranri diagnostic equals 6925.42 Ang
